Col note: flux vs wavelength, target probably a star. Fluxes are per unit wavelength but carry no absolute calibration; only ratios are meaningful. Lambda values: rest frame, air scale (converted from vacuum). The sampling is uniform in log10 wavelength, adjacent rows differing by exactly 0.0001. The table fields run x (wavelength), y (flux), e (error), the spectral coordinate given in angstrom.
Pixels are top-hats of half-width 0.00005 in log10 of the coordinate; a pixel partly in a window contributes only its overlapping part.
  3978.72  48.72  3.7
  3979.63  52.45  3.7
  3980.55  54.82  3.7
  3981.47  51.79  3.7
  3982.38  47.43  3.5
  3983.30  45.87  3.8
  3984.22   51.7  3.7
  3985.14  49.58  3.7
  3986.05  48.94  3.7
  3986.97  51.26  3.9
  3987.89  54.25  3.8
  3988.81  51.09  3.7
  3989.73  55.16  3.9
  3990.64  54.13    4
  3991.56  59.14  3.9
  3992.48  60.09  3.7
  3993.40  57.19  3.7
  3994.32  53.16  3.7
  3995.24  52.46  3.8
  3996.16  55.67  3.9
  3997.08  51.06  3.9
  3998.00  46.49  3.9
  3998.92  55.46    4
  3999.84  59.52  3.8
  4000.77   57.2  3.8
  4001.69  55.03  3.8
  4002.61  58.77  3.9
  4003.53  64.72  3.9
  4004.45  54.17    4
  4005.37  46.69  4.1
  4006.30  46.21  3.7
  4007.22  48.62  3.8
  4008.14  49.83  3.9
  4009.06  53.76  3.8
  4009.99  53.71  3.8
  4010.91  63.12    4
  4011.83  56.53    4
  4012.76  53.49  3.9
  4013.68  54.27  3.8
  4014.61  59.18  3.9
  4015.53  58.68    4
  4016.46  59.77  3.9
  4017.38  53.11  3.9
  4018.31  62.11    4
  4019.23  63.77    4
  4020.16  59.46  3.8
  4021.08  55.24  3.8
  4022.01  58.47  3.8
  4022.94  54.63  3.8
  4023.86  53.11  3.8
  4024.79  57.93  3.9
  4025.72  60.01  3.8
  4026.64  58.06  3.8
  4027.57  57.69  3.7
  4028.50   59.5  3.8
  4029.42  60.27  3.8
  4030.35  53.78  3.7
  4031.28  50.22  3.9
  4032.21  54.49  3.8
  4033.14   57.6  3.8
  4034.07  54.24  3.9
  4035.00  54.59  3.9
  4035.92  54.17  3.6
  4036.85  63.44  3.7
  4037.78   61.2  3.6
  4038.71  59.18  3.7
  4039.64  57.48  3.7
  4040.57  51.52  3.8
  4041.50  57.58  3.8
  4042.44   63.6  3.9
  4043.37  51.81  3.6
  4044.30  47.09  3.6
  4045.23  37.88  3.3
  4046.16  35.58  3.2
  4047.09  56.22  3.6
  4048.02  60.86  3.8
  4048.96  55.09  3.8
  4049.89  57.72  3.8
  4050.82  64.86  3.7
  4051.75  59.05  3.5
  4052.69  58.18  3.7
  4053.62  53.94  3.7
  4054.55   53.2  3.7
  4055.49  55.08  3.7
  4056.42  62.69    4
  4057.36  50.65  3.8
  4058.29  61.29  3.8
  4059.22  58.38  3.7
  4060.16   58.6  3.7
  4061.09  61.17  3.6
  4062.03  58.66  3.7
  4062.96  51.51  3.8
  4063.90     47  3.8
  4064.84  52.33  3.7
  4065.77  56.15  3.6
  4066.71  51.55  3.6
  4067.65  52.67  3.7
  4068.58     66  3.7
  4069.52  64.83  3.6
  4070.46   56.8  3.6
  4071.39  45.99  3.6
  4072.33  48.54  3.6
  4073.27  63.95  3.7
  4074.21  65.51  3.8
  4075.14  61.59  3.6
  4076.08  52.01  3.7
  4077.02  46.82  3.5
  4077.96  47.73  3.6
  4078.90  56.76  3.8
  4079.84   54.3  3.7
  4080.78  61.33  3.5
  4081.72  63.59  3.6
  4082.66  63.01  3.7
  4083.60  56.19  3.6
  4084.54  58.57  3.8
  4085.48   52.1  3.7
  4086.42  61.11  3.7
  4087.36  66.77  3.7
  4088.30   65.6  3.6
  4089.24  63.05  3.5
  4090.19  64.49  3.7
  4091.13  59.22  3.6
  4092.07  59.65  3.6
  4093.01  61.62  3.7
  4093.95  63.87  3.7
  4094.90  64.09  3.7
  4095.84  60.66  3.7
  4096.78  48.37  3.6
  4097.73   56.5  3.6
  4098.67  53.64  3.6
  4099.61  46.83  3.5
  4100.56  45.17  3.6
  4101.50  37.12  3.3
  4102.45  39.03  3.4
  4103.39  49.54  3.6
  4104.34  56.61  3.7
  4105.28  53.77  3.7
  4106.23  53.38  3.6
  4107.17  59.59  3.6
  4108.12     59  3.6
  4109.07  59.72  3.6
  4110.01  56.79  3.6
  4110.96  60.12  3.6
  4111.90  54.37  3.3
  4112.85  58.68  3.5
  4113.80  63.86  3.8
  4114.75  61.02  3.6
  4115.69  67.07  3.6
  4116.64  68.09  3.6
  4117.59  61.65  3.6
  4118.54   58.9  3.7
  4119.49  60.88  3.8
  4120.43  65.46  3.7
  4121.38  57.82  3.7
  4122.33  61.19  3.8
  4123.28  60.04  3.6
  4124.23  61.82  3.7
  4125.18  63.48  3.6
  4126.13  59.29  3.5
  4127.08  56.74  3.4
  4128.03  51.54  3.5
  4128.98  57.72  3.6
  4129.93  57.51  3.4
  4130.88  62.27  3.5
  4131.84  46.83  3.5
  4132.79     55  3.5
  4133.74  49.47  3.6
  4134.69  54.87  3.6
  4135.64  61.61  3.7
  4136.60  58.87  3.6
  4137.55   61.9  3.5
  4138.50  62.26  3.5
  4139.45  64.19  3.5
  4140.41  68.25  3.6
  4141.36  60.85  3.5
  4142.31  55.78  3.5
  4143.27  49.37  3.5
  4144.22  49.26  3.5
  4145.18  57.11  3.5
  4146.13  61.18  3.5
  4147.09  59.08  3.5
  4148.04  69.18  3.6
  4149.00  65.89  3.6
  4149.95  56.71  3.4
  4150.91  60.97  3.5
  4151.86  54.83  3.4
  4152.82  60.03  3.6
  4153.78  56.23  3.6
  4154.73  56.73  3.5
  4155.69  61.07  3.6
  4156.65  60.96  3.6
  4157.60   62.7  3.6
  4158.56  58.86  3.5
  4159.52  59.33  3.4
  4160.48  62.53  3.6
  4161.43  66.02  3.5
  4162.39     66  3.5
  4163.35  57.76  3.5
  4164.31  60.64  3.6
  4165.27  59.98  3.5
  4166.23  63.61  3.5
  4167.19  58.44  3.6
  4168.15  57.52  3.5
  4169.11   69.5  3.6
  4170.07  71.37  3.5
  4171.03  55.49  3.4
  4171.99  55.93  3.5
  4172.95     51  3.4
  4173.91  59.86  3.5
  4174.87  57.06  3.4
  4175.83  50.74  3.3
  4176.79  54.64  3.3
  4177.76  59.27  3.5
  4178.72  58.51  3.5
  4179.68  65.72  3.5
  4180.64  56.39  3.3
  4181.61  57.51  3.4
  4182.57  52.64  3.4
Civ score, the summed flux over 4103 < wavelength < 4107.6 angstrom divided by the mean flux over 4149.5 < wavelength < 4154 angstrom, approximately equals 4.7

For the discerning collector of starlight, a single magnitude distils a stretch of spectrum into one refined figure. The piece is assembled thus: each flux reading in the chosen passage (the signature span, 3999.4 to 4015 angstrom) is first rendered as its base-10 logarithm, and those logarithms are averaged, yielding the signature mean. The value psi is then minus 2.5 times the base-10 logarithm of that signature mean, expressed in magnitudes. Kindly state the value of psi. -0.600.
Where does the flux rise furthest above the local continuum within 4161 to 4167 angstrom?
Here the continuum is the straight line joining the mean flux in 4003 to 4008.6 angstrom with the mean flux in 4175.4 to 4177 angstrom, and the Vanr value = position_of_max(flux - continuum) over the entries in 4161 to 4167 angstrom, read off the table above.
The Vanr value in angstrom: 4161.43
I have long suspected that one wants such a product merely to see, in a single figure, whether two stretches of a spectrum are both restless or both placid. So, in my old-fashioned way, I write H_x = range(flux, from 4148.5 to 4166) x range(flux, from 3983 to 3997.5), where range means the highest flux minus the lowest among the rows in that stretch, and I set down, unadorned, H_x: 159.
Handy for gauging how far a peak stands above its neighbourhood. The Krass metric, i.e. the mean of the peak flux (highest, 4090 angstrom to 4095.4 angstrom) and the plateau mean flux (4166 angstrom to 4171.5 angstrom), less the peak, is -0.9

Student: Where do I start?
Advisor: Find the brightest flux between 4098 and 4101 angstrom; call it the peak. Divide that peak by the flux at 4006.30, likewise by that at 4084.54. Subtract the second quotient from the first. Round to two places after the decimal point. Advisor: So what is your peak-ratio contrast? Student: 0.24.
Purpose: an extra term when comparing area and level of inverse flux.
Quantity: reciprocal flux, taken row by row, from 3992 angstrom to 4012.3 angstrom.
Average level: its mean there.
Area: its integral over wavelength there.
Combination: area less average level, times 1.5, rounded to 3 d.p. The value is 0.535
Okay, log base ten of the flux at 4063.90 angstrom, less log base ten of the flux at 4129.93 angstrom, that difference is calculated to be -0.09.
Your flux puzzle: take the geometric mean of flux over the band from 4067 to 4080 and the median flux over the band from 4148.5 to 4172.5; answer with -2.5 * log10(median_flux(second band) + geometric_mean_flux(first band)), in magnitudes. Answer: -5.16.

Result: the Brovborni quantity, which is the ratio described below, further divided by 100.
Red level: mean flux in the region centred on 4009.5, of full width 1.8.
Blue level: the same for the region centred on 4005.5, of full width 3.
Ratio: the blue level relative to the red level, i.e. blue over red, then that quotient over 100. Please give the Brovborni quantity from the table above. 0.0091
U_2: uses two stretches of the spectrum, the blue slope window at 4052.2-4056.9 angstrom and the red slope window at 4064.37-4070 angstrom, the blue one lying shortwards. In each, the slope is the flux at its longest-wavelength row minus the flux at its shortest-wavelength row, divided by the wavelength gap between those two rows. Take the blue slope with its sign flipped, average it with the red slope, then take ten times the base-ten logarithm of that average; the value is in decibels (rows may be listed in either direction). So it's -1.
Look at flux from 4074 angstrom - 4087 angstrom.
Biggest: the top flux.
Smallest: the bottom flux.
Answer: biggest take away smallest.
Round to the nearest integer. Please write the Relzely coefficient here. 19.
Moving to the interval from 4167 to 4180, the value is 21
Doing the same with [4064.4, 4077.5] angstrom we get 20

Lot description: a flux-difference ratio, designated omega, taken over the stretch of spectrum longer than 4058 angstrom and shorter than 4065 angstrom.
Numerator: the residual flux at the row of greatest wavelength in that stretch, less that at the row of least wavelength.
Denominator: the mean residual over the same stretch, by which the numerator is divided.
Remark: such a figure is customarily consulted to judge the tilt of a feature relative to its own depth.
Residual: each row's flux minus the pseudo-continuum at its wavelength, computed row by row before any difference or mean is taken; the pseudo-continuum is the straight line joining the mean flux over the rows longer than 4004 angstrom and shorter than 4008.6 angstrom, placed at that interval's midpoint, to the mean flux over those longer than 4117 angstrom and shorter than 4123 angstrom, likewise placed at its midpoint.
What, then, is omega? -8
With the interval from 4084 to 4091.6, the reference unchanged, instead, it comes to 0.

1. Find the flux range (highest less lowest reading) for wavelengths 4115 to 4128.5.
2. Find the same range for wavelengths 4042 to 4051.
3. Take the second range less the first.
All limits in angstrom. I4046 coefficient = 13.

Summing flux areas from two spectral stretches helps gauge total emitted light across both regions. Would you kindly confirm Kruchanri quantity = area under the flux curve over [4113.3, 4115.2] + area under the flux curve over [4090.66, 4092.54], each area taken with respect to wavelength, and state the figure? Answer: 230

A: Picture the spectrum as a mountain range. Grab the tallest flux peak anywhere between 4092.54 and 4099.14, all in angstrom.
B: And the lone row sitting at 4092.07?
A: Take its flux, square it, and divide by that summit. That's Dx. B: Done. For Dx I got 56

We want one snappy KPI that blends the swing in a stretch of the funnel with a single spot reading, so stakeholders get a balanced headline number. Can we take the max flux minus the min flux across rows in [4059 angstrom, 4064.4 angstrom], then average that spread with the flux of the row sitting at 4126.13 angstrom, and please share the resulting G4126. 37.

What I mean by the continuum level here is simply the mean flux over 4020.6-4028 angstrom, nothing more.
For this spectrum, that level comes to 56.9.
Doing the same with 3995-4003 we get 54.6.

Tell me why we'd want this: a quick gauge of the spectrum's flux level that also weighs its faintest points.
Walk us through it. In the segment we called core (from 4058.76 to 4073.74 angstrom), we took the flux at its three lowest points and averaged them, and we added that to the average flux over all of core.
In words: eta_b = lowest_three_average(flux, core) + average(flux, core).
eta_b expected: 103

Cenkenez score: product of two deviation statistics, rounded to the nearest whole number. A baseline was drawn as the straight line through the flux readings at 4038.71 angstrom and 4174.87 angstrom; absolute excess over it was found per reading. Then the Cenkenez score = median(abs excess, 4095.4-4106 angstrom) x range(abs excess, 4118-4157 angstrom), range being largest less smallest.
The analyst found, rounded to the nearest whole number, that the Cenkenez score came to 101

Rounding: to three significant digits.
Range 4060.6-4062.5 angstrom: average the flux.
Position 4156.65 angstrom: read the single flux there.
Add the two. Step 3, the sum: 121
